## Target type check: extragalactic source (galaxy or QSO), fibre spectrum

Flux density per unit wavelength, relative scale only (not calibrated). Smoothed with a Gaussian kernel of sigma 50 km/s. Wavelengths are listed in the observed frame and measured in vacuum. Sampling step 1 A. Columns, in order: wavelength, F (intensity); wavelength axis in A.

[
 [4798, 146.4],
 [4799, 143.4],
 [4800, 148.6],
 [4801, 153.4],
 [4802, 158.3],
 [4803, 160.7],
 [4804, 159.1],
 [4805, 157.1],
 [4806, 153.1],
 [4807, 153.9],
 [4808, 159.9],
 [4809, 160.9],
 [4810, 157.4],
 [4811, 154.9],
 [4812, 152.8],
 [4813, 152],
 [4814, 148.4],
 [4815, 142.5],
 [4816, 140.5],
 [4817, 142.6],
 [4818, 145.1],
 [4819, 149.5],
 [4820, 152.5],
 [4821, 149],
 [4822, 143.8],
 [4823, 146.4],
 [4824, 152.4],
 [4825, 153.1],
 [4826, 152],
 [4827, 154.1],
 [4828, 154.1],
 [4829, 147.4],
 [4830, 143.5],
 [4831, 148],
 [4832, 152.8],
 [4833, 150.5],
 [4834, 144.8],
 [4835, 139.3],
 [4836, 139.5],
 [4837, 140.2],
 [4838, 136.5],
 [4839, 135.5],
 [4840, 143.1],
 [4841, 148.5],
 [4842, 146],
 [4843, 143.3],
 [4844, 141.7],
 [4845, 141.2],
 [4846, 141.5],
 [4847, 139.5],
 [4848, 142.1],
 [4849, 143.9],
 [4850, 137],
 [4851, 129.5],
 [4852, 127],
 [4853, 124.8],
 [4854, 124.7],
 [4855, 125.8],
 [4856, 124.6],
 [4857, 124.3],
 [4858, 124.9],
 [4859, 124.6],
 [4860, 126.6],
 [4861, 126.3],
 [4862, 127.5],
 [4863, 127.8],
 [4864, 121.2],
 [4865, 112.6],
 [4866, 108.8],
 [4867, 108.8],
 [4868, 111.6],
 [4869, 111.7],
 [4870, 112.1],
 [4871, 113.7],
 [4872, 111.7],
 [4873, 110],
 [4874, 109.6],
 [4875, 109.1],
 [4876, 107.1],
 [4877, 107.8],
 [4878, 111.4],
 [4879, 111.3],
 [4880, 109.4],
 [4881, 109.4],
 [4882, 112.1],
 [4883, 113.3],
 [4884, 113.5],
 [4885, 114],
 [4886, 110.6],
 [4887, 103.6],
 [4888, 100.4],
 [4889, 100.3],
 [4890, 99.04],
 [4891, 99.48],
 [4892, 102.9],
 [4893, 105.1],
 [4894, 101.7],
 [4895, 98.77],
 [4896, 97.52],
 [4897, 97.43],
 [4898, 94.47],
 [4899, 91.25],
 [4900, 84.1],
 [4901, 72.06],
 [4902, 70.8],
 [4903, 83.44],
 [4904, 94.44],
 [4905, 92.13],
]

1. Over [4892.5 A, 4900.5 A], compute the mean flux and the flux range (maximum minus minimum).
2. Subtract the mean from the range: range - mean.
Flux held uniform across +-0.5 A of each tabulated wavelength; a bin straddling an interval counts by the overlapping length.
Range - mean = -75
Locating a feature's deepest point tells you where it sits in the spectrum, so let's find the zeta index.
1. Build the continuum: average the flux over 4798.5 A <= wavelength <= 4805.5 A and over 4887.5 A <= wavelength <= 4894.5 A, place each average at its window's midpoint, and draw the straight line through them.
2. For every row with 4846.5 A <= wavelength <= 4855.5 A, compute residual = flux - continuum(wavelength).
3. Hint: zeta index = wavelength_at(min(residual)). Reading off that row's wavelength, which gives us 4853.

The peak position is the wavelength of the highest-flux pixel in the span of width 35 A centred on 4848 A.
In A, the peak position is 4832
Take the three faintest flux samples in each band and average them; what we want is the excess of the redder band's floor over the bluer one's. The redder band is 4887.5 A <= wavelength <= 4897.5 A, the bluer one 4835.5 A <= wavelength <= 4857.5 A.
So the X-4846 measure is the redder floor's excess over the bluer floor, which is -27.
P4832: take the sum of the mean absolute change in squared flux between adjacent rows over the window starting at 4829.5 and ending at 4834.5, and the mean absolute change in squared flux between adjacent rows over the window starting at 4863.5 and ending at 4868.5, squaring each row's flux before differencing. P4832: 2151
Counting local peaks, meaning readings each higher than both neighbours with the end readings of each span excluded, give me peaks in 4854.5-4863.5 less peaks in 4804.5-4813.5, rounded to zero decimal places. 1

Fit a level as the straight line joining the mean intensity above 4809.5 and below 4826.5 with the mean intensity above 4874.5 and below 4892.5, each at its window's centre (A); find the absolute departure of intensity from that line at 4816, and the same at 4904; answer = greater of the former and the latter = 9.9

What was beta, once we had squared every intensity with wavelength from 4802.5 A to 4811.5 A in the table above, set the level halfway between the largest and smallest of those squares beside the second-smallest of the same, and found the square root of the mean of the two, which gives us 155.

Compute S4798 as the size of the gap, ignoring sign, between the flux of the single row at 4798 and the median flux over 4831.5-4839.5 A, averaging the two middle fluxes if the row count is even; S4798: 7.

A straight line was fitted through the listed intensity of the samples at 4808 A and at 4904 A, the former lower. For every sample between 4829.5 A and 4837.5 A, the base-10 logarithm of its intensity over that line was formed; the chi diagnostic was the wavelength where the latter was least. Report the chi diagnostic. 4835 A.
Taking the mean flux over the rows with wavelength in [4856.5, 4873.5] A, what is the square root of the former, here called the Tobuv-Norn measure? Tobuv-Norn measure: 10.9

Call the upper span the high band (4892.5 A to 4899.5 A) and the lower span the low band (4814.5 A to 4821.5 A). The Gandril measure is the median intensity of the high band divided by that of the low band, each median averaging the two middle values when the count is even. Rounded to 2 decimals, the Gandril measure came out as 0.67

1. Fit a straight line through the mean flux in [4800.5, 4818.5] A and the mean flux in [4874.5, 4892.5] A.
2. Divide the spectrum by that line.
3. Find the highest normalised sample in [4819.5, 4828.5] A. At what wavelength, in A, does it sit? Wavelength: 4828 A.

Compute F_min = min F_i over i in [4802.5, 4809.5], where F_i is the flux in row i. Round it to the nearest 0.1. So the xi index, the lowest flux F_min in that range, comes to 153.1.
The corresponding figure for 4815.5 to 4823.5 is 140.5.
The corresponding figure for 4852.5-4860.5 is 124.3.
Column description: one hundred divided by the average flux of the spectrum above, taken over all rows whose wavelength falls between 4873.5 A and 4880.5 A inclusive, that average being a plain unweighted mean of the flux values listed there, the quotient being 0.91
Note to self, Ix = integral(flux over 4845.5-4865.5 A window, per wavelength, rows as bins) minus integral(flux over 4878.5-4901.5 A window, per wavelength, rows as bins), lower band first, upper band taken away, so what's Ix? 234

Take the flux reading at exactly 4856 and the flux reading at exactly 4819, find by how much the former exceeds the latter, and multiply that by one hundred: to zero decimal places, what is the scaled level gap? -2490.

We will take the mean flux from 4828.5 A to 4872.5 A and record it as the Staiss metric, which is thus 132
